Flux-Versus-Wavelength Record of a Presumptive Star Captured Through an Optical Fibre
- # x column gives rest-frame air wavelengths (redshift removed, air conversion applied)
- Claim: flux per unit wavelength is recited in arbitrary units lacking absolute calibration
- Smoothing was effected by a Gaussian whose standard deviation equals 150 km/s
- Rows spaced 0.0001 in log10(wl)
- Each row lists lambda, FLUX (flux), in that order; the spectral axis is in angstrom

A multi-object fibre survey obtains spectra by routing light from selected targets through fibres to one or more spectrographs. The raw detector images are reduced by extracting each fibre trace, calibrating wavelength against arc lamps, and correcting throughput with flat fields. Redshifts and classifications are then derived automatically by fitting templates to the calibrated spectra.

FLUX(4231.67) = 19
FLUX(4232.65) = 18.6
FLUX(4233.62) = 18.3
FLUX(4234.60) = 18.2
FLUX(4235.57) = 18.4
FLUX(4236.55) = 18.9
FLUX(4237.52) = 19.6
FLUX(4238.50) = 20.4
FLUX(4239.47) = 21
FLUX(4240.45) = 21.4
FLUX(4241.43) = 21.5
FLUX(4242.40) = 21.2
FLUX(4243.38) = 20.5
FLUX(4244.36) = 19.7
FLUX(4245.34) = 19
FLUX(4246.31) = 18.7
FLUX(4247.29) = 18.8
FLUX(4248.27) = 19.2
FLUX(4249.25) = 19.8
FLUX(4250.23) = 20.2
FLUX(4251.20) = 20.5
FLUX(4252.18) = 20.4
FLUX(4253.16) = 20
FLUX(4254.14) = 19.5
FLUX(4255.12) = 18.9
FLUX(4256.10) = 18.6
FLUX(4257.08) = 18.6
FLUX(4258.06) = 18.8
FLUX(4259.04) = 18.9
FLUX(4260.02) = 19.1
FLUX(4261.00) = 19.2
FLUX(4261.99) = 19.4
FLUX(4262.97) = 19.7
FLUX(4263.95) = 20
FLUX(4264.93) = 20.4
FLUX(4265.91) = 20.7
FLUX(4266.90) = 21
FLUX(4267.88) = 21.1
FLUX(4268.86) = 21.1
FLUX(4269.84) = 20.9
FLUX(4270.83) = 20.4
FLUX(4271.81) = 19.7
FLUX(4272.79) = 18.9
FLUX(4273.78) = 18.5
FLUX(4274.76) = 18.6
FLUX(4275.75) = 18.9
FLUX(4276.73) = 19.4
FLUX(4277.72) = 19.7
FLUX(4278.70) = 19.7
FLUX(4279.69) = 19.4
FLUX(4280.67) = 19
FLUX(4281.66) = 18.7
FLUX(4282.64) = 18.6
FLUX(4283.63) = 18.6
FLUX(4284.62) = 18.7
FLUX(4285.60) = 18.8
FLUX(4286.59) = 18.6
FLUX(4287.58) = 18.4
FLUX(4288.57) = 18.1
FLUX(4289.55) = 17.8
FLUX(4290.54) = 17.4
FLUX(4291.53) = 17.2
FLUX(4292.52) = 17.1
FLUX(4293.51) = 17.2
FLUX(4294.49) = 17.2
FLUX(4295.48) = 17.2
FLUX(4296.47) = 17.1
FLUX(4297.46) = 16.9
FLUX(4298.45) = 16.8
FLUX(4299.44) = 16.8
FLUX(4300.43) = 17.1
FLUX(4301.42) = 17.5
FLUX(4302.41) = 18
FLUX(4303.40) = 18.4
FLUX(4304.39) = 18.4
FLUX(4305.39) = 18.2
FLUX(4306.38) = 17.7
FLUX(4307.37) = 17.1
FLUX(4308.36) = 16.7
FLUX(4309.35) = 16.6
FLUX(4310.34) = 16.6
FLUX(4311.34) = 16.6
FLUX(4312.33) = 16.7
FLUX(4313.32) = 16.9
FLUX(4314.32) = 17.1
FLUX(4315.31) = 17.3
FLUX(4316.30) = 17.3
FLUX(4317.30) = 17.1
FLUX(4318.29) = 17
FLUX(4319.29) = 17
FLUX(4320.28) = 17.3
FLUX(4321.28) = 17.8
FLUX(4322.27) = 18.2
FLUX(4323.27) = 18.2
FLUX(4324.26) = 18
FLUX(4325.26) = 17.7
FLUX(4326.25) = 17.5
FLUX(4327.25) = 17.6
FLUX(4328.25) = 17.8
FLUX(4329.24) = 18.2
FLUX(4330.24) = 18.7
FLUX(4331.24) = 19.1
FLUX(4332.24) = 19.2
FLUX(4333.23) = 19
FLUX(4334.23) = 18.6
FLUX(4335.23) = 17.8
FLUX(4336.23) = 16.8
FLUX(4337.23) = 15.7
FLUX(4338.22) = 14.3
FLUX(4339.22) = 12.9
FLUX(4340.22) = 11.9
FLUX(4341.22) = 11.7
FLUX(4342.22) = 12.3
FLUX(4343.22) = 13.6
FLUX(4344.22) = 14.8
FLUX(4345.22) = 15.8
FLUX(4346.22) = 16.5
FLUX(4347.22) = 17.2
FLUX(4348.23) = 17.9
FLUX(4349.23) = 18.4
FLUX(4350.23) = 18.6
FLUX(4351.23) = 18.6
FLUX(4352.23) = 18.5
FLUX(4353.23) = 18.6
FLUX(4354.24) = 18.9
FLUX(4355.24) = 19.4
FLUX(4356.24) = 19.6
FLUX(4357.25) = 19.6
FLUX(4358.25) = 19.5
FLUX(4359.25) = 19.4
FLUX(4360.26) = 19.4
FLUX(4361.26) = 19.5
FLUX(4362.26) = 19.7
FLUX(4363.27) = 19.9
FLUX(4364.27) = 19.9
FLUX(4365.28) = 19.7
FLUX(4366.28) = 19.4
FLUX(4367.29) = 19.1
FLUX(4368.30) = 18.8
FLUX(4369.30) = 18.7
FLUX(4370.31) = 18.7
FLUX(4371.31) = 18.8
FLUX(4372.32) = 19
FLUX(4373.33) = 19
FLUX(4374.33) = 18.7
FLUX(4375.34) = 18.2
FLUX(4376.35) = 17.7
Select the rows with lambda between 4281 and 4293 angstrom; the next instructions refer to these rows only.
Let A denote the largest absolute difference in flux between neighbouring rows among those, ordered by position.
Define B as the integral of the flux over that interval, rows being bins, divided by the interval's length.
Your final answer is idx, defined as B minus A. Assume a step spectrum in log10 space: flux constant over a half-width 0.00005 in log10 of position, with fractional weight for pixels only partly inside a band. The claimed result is 17.8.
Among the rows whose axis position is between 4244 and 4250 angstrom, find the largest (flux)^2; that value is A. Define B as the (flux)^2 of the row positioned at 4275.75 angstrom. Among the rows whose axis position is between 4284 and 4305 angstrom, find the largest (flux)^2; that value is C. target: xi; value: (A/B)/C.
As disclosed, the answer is 0.0031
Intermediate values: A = 392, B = 357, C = 353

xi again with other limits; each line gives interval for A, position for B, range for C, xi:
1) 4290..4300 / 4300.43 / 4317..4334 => 0.0028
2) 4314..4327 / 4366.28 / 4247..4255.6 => 0.0021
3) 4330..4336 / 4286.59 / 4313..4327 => 0.0032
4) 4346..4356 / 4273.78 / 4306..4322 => 0.0035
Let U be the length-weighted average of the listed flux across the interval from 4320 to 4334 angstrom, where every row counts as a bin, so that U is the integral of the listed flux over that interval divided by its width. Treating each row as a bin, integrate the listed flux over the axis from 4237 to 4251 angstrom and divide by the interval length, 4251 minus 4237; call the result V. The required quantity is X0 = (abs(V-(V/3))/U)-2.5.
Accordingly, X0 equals -1.76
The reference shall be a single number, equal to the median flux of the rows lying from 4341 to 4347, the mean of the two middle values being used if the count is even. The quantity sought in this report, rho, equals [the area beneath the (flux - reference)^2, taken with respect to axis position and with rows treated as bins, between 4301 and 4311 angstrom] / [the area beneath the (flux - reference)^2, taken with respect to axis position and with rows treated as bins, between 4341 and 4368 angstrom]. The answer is 0.2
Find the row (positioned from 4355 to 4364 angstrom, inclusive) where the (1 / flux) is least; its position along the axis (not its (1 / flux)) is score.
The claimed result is 4363.27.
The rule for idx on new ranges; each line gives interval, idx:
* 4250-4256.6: 19.1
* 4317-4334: 17.5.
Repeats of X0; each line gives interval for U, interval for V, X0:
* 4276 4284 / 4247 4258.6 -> -1.82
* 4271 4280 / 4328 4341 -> -1.92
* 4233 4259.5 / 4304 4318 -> -1.92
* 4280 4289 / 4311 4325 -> -1.88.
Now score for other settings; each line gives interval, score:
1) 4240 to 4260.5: 4241.43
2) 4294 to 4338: 4332.24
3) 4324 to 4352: 4332.24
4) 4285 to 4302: 4285.60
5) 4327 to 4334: 4332.24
